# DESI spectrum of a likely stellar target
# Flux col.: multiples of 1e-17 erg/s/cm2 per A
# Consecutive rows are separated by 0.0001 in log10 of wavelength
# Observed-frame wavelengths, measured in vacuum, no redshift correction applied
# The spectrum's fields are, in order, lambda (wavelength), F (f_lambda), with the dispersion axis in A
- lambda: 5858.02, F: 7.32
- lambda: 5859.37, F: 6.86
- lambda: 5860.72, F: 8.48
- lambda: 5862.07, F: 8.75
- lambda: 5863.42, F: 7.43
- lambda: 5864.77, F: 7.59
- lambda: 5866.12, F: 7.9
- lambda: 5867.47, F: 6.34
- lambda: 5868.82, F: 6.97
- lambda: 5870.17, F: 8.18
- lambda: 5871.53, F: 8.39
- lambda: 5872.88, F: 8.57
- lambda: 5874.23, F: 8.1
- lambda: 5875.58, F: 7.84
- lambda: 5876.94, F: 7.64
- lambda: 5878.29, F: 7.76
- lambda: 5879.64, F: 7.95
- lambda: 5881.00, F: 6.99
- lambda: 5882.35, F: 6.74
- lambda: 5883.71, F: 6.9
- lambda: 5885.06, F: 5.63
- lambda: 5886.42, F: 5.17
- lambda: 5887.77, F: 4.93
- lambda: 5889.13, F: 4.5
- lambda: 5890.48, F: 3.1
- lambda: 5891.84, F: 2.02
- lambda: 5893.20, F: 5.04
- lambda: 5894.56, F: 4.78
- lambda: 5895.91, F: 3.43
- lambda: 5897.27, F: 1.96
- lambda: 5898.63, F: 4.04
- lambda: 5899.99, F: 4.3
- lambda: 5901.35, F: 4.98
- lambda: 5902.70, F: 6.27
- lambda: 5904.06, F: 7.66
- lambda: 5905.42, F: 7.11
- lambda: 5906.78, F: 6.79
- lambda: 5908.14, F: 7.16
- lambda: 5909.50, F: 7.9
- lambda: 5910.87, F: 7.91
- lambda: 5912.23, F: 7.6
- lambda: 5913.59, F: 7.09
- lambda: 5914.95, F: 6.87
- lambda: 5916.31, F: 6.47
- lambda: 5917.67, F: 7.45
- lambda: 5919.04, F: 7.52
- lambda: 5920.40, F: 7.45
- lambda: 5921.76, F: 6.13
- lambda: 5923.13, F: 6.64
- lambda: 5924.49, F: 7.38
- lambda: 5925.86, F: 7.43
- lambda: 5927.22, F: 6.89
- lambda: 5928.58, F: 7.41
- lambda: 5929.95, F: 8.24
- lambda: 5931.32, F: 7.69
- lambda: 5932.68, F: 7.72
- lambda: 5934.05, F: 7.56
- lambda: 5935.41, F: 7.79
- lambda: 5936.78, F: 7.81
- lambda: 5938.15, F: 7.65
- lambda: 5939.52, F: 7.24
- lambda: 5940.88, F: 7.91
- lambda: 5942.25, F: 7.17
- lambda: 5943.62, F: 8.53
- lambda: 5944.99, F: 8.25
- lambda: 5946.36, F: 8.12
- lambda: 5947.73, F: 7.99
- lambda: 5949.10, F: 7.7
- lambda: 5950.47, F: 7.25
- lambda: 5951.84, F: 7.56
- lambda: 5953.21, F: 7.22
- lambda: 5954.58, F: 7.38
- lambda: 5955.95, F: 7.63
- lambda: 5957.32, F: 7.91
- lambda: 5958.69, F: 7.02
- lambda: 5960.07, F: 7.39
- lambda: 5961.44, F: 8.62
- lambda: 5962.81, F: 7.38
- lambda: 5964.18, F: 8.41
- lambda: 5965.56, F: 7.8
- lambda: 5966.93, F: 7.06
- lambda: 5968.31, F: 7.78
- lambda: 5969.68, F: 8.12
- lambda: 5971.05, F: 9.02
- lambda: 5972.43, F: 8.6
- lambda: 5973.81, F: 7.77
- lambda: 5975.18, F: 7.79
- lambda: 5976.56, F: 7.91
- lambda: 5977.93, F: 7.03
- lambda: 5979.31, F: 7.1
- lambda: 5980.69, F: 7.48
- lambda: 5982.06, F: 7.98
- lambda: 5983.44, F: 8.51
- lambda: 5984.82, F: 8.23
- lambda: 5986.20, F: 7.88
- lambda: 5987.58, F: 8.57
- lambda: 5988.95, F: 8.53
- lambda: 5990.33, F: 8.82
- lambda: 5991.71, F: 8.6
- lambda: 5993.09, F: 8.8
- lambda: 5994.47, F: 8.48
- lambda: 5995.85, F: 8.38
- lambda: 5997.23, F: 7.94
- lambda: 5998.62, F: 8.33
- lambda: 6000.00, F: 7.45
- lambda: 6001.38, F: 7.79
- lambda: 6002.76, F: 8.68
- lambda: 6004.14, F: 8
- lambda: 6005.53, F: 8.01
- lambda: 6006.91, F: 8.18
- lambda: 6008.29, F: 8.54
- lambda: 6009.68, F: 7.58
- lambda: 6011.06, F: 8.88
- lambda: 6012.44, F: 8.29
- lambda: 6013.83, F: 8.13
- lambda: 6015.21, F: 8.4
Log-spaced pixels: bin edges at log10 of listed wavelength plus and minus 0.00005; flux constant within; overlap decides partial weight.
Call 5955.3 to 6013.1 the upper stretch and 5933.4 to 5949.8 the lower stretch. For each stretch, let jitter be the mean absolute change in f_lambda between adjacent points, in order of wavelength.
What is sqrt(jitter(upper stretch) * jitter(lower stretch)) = 0.46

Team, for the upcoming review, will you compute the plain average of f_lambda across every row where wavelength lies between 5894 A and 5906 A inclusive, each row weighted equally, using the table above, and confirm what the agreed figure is 4.9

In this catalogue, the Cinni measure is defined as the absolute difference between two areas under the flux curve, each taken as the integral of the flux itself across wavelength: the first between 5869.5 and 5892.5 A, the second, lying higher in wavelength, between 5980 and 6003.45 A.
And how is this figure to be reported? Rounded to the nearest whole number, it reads 44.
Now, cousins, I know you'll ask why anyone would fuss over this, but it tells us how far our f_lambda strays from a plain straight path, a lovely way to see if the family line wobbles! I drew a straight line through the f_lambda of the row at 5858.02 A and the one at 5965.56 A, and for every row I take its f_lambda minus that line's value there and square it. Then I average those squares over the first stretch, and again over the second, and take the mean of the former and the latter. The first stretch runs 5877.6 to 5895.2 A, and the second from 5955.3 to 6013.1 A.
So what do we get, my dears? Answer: 3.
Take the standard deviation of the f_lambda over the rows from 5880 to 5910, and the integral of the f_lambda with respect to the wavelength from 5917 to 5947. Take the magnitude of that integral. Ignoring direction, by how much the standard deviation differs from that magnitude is 225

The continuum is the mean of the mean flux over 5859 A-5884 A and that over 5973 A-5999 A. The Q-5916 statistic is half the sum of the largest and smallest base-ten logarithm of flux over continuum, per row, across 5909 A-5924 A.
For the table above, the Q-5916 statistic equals -0.054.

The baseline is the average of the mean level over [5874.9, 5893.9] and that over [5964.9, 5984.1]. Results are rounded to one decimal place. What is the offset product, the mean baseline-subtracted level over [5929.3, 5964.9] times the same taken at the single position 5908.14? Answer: 0.3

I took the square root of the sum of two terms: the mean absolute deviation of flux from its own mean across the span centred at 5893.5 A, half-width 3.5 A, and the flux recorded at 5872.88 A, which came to 3.1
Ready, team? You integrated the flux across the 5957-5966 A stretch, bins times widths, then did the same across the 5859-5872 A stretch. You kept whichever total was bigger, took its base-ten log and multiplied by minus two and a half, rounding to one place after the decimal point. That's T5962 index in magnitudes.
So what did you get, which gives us -5.0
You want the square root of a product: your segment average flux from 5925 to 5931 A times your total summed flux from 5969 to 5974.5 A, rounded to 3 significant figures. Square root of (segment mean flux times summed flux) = 15.8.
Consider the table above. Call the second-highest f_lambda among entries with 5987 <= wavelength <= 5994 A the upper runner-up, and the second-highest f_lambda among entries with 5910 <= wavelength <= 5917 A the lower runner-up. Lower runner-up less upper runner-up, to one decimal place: -1.2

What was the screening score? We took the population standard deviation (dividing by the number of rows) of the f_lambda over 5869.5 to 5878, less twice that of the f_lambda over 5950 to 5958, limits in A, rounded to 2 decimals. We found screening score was -0.17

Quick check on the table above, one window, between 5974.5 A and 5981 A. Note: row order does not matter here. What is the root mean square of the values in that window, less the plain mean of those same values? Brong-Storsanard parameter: 0.01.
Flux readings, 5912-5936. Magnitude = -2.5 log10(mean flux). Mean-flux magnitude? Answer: -2.16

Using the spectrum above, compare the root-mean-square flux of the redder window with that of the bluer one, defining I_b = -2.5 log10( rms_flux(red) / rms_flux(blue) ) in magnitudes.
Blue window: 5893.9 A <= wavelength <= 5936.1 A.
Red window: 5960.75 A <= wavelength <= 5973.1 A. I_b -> -0.19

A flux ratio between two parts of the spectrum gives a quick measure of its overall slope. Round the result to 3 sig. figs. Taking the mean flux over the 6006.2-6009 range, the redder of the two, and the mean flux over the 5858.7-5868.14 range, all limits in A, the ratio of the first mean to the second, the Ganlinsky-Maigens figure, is 1.10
